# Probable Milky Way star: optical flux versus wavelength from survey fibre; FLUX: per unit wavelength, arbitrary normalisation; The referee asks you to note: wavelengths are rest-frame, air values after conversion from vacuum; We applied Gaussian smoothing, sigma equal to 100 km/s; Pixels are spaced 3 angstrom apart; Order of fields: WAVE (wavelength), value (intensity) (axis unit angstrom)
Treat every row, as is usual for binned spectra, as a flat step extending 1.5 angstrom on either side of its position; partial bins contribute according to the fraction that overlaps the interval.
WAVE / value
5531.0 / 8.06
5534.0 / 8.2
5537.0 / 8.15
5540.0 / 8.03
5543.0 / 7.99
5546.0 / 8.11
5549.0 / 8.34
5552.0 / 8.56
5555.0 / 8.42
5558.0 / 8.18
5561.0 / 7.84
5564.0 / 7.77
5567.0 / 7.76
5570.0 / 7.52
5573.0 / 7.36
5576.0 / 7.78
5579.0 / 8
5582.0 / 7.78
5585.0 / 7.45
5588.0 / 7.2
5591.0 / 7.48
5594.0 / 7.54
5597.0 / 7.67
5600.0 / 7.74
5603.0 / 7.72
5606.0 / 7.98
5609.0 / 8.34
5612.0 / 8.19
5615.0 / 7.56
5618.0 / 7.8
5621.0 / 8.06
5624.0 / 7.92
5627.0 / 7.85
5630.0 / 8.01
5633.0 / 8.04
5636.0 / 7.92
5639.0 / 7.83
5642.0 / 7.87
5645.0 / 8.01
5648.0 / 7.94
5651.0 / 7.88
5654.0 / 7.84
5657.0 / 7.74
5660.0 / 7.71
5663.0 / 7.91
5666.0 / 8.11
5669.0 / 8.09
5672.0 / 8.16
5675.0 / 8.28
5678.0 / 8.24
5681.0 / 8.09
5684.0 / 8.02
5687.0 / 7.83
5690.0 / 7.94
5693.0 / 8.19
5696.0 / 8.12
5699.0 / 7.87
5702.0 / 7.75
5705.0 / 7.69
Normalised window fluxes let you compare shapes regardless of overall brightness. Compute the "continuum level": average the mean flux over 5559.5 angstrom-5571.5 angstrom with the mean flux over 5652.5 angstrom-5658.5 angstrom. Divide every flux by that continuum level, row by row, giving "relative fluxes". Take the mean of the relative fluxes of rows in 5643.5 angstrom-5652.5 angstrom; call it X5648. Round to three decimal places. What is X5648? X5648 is 1.024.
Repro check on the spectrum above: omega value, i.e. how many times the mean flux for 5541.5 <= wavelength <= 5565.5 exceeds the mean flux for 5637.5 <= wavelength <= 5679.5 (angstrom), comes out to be 1.02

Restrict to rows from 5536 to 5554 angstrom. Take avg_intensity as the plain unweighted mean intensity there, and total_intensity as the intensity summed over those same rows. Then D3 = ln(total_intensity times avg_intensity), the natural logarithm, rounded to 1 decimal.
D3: 6.0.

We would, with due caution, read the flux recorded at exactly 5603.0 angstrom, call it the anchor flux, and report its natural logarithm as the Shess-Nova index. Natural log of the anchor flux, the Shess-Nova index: 2.04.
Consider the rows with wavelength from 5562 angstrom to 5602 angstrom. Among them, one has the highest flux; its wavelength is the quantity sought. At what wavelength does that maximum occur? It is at 5579.0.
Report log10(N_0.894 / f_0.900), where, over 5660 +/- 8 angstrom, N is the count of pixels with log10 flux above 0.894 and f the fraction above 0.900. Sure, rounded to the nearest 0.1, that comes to 1.2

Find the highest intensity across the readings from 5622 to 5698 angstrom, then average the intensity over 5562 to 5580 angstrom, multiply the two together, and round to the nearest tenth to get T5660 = 63.7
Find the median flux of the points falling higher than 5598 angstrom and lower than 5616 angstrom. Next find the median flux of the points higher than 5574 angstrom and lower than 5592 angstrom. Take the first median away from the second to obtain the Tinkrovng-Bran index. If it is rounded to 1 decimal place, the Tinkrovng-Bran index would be -0.2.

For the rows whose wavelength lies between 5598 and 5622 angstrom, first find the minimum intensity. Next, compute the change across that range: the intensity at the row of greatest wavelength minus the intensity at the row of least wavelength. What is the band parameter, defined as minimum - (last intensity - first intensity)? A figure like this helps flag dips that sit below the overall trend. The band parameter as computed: 7.24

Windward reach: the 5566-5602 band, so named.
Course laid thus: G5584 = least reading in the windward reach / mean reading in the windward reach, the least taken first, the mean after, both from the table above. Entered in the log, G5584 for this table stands 0.947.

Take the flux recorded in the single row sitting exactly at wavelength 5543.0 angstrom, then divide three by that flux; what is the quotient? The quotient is 0.375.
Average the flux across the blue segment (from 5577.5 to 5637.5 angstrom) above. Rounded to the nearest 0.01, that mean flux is 7.81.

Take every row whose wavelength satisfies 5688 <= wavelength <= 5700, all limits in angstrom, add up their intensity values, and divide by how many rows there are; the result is 8.03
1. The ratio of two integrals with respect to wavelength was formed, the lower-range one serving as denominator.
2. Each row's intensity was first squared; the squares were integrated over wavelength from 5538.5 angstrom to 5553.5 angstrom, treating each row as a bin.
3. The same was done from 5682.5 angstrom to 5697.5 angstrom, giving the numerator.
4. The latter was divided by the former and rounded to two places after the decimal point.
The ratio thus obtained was 0.95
